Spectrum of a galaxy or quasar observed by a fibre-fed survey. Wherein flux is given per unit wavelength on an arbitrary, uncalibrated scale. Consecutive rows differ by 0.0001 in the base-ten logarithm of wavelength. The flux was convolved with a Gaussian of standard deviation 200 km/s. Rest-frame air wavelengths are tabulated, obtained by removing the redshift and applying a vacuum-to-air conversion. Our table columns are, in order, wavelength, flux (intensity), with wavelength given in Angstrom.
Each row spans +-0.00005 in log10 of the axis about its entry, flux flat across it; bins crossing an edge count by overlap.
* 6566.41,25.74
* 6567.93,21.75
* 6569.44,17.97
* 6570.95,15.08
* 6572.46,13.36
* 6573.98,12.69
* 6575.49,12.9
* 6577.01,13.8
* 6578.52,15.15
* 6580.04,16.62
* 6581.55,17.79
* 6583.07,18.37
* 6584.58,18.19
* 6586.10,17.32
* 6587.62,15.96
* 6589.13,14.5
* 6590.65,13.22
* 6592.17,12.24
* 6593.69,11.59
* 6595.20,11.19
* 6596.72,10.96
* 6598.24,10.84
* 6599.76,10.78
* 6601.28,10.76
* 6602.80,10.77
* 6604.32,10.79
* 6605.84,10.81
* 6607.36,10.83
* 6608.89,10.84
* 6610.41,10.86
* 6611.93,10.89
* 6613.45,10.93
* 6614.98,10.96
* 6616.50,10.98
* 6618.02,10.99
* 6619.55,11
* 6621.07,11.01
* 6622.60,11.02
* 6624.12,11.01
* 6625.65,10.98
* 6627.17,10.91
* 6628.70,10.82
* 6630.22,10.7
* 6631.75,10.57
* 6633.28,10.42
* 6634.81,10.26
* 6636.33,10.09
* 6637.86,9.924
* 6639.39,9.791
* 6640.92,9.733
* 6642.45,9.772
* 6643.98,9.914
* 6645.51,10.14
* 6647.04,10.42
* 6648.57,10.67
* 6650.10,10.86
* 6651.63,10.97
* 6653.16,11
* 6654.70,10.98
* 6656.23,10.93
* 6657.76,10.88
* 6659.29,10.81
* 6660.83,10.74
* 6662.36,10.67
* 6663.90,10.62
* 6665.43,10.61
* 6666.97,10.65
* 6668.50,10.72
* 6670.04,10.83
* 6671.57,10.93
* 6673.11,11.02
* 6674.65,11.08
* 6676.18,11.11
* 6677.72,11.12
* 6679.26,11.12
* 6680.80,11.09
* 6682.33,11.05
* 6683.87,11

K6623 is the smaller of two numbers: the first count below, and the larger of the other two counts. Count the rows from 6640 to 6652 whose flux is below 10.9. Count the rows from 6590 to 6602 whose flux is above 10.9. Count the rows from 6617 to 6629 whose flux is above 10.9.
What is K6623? 7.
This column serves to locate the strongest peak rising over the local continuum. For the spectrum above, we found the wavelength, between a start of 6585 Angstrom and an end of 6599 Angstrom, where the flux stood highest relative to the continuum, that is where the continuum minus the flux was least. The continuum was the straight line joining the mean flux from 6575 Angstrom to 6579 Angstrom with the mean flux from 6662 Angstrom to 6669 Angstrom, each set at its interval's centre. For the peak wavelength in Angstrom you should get 6586.10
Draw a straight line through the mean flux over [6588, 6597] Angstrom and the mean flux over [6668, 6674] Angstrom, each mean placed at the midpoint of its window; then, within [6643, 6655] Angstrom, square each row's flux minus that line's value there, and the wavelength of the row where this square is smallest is 6654.70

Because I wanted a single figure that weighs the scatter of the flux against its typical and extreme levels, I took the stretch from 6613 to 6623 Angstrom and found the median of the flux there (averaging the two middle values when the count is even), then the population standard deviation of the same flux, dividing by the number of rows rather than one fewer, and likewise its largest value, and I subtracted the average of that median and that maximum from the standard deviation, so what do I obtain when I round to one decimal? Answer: -11.0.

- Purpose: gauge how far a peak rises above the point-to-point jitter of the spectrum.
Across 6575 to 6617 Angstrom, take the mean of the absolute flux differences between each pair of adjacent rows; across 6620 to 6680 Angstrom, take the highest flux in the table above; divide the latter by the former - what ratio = 23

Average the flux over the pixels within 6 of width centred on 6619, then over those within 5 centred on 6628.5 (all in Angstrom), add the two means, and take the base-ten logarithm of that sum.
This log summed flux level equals 1.34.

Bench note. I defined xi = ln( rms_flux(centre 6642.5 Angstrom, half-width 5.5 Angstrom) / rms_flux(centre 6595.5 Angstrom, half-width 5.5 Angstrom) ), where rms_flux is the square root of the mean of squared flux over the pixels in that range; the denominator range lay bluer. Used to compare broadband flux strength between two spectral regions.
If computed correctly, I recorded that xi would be -0.15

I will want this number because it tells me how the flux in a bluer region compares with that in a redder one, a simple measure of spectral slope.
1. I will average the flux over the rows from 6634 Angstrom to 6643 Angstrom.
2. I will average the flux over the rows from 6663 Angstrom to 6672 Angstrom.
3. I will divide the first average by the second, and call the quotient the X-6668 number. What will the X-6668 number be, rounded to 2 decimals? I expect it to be 0.93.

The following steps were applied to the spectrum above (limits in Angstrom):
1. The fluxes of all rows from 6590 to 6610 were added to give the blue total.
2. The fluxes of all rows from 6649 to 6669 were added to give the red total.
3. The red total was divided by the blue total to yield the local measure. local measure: 0.96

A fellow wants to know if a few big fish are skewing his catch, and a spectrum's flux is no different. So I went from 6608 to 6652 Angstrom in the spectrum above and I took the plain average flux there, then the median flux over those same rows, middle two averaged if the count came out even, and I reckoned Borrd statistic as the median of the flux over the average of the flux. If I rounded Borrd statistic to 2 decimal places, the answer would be 1.02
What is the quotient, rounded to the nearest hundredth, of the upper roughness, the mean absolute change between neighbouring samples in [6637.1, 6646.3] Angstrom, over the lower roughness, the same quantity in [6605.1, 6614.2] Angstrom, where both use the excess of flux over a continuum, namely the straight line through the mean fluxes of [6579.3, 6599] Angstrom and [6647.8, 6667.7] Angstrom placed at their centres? 1.37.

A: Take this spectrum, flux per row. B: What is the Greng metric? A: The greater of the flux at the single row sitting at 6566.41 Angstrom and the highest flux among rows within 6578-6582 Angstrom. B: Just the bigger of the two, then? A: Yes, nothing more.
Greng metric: 25.7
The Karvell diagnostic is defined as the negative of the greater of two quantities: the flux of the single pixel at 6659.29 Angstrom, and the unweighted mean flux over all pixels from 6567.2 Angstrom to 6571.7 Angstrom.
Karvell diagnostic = -18.3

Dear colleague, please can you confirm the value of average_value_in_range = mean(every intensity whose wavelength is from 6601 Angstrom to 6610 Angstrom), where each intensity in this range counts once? 10.80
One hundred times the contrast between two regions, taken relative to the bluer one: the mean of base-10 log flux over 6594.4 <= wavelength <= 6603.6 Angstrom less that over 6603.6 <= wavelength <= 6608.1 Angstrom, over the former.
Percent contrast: 0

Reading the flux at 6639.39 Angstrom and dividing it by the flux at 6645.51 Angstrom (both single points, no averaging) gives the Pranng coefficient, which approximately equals 0.97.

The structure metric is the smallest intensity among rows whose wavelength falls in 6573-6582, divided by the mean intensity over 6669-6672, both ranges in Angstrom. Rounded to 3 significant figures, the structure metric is 1.17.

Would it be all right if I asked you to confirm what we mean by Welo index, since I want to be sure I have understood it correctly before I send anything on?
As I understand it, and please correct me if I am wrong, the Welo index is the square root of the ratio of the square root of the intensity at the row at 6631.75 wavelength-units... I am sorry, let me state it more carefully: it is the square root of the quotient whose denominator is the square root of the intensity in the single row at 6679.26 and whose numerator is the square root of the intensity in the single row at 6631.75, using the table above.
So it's 0.99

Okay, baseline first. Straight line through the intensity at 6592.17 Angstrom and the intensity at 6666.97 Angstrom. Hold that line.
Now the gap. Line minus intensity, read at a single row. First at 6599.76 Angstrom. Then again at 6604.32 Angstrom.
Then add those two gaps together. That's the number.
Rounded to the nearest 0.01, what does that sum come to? 2.49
